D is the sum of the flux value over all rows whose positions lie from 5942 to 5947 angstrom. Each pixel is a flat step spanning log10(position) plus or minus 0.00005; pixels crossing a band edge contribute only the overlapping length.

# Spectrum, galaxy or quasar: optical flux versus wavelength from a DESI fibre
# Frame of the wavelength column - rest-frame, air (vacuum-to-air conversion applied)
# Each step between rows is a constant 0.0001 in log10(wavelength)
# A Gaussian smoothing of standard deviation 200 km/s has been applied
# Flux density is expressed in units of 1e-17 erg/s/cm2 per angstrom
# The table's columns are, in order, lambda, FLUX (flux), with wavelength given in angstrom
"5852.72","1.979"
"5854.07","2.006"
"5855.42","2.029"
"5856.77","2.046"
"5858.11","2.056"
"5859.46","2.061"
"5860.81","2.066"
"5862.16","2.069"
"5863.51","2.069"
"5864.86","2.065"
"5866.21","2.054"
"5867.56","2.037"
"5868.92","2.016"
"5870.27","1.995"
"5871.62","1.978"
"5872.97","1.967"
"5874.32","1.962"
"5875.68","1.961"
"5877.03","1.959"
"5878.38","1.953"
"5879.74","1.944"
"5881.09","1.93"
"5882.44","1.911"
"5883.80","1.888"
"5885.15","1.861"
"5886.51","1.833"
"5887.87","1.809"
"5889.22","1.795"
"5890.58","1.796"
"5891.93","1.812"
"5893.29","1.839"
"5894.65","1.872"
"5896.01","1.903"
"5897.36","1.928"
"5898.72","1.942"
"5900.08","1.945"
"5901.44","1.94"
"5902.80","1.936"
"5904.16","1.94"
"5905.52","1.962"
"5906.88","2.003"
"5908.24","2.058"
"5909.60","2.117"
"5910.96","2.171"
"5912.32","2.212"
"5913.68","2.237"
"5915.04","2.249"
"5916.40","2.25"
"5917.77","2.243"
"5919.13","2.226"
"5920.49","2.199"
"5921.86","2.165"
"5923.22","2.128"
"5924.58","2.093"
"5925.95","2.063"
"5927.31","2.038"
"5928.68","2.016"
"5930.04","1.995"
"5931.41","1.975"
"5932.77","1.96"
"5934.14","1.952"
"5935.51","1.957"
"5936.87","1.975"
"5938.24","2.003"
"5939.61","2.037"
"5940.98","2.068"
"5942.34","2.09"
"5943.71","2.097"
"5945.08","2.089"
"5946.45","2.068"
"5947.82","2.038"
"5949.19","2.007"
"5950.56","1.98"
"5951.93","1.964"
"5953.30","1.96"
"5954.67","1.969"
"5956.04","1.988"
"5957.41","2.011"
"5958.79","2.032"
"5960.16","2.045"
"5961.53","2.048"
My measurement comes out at 8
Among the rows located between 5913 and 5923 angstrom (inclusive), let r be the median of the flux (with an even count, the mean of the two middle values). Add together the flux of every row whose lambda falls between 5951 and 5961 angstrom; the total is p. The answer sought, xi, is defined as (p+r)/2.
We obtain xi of 8.10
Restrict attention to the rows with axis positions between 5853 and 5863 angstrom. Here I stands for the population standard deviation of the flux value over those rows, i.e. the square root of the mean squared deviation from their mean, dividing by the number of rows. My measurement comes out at 0.021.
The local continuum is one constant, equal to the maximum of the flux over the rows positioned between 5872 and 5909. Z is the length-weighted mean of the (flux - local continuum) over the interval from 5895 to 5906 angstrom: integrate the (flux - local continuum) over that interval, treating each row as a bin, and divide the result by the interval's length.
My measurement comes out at -0.12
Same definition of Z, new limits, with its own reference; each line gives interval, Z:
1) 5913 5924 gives 0.15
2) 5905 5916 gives 0.07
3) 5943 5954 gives -0.03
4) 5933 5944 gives -0.04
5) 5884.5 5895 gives -0.23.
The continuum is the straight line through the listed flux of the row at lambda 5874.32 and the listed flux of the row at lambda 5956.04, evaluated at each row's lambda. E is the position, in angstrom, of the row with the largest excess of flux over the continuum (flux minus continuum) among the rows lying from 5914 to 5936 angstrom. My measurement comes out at 5916.40 angstrom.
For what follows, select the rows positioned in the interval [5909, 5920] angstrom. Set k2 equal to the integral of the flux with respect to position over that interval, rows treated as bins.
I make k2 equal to 24.4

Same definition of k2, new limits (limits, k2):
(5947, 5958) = 21.9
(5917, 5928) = 23.6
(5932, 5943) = 22.1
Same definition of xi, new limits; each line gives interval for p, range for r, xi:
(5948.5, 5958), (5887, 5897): 7.85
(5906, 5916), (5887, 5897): 8.43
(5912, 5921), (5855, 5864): 8.84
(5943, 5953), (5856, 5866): 8.15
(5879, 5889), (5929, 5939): 7.58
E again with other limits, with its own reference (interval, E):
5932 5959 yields 5943.71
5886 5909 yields 5908.24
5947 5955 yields 5947.82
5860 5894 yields 5862.16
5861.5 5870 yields 5862.16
